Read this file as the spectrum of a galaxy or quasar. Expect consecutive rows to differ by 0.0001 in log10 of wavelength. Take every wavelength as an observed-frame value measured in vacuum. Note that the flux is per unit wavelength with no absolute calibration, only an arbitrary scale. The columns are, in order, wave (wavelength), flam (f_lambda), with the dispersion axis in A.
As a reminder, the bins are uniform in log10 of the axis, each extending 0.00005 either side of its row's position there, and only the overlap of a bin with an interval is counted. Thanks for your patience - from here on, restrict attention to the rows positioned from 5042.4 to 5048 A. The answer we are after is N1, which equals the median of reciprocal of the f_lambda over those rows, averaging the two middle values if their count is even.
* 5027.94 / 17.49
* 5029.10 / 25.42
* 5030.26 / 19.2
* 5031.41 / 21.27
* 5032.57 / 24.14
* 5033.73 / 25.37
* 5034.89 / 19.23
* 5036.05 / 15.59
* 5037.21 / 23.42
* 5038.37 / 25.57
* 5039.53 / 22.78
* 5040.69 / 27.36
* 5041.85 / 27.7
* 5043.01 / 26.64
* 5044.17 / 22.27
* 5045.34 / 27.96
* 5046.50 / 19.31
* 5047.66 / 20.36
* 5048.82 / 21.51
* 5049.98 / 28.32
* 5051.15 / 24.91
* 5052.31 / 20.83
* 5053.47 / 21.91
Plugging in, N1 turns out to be 0.045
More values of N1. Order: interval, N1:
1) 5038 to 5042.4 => 0.038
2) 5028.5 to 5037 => 0.047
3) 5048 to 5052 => 0.040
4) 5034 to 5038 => 0.052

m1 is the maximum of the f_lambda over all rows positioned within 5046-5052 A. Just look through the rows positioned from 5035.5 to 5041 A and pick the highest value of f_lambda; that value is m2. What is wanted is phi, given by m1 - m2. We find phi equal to 1.0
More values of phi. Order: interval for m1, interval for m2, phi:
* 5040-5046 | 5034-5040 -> 2.4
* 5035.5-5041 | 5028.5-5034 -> 1.9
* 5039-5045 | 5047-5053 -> -0.6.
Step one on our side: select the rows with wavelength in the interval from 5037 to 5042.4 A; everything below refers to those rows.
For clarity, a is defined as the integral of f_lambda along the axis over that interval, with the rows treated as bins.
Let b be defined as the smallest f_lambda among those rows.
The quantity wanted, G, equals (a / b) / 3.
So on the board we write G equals 2.01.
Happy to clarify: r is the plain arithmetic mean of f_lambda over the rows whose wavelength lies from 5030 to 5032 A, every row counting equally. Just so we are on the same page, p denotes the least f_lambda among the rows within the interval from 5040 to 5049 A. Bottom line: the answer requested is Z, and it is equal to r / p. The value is 1.0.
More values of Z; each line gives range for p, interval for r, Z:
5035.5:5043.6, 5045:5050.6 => 1.5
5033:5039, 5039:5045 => 1.6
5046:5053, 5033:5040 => 1.1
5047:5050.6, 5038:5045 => 1.2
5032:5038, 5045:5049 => 1.4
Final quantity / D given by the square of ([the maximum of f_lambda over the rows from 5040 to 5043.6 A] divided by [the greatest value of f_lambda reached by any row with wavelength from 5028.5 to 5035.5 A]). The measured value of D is 1.2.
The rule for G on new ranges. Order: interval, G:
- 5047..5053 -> 2.27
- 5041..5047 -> 2.58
